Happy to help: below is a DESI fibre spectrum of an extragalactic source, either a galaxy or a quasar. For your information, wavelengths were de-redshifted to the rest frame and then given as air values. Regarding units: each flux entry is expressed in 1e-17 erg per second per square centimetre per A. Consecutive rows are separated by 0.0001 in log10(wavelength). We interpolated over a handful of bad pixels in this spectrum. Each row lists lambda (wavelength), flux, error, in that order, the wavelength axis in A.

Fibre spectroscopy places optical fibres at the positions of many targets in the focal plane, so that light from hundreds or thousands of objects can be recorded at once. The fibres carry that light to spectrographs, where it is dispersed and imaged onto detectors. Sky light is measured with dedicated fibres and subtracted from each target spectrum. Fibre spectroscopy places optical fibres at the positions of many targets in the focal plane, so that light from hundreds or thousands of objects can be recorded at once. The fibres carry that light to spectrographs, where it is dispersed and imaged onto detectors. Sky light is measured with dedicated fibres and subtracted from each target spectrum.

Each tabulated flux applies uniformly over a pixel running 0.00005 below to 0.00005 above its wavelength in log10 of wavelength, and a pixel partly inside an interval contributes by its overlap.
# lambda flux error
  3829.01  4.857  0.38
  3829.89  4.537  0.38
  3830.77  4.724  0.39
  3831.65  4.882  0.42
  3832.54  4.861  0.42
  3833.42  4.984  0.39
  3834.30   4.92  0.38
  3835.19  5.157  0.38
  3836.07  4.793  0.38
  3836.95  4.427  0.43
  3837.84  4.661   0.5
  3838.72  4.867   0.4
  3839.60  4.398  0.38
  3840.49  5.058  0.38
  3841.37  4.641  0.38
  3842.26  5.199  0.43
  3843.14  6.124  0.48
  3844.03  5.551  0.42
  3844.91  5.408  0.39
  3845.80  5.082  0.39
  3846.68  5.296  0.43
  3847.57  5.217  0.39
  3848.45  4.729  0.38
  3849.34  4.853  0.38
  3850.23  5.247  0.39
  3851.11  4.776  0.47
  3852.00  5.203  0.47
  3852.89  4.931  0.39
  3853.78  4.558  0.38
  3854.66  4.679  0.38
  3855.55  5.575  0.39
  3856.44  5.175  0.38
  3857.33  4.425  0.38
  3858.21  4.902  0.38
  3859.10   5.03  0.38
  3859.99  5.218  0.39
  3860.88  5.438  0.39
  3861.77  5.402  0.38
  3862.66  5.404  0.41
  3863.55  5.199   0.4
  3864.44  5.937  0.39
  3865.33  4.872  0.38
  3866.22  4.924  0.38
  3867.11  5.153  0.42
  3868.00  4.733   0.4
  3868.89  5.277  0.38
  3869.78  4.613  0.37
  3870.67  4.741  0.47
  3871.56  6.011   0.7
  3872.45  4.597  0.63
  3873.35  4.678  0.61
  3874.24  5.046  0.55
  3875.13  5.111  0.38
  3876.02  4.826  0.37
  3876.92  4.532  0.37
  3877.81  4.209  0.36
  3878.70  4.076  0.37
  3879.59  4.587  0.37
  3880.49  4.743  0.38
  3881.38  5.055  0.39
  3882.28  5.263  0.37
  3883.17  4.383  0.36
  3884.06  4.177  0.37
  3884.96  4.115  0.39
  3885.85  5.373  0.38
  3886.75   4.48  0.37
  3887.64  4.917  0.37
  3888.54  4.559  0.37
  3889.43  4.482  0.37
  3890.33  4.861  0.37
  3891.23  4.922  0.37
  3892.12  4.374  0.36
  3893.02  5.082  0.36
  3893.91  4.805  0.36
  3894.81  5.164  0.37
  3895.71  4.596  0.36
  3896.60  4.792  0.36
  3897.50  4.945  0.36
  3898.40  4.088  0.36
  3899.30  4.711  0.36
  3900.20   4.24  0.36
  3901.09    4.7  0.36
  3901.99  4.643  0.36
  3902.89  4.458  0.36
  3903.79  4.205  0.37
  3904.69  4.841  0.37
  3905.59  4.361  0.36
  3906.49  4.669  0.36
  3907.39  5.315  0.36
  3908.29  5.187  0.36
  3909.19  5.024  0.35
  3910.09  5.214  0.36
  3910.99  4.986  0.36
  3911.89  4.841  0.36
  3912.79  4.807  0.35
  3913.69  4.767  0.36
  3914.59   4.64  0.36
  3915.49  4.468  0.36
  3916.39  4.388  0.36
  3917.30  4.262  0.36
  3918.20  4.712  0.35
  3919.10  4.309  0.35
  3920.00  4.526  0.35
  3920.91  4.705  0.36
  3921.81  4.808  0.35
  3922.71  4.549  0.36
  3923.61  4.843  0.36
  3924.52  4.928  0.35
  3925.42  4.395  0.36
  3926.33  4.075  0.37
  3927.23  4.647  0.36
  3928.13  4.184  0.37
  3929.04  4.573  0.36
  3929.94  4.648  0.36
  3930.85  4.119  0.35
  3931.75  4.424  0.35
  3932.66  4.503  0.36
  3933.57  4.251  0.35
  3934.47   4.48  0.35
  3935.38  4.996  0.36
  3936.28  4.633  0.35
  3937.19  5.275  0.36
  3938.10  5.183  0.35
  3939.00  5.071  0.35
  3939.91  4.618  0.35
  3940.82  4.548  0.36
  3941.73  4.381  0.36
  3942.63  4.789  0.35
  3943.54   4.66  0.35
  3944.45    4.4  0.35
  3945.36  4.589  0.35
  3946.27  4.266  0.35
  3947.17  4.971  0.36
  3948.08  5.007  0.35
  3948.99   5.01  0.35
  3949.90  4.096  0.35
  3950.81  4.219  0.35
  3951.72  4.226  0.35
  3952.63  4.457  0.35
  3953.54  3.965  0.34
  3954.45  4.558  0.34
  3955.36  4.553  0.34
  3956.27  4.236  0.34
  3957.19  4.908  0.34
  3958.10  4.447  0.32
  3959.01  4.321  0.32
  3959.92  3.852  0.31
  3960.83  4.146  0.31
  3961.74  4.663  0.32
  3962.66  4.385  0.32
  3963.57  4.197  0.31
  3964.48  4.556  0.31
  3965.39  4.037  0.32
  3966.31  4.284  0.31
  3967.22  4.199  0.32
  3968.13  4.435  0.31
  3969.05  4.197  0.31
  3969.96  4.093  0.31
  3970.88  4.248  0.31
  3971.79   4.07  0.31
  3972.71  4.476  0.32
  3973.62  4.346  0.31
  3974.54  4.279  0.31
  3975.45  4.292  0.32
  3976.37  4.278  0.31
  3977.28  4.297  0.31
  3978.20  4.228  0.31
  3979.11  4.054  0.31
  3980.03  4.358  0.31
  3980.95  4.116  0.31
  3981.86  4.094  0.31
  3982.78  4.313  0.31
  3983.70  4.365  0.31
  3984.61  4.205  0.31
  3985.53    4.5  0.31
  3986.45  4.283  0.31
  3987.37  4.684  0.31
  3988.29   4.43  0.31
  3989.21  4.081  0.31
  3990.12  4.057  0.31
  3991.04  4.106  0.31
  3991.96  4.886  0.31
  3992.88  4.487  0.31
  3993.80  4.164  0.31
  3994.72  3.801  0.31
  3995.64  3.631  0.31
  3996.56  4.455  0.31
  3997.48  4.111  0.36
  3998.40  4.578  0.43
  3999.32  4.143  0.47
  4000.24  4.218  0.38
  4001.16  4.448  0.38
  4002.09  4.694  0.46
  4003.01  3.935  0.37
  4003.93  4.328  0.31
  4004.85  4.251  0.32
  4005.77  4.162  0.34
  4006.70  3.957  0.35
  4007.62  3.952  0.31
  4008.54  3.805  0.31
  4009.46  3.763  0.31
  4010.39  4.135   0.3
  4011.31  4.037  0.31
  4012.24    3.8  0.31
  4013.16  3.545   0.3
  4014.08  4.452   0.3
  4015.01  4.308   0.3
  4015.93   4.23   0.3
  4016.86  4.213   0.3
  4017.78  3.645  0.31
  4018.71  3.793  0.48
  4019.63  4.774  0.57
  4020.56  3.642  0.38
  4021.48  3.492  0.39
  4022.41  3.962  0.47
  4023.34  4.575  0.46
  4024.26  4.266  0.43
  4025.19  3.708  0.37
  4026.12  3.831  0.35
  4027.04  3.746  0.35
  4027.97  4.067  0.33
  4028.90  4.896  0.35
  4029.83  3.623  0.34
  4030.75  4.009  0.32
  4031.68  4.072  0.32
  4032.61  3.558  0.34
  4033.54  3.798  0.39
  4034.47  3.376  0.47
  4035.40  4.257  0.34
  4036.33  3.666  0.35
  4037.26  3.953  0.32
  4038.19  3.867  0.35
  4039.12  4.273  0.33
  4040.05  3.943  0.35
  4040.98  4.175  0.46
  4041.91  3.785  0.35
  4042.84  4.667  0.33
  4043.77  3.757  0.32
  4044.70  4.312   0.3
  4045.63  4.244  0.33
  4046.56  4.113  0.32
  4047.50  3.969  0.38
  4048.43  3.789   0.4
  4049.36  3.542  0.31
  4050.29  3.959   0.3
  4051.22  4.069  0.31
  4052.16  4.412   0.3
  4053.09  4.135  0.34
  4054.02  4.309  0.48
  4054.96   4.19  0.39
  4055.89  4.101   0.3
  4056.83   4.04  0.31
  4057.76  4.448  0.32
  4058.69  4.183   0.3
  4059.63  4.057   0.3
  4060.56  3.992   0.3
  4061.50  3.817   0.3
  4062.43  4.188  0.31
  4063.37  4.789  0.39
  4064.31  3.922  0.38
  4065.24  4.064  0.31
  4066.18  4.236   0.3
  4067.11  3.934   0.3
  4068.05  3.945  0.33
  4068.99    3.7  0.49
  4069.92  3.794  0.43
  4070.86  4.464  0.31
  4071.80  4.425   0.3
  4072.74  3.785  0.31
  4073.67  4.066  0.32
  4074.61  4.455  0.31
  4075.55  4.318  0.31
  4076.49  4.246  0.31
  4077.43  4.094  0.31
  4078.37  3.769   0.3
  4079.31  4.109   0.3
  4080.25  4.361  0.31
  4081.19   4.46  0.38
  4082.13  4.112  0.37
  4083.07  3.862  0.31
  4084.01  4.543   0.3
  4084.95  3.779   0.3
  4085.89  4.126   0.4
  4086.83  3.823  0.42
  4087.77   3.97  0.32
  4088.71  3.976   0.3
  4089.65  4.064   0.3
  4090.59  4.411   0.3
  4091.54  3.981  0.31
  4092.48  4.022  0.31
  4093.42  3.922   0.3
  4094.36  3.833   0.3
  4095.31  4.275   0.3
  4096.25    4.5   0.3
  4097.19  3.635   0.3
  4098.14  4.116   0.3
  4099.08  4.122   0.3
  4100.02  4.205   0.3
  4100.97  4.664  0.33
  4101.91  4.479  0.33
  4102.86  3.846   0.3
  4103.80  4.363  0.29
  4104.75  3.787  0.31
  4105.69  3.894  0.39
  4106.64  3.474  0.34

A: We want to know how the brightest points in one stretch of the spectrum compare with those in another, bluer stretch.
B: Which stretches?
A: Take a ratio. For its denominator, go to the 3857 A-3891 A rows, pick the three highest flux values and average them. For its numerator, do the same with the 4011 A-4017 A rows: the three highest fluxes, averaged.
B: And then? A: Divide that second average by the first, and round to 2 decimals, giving 0.75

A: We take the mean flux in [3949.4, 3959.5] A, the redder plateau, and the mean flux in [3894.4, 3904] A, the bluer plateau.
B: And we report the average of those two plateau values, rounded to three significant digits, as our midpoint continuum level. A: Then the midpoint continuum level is 4.48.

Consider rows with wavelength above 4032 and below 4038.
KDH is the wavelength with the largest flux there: 4035.40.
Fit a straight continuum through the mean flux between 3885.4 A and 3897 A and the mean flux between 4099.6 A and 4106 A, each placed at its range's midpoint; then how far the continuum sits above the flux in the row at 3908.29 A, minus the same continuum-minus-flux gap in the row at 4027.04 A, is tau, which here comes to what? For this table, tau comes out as -1.1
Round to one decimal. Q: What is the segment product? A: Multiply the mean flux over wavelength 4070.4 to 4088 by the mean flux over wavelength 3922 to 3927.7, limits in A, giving 19.0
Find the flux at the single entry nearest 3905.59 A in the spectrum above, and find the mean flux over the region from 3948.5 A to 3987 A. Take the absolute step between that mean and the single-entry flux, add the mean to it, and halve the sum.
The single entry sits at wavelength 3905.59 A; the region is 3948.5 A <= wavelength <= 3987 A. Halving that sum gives 2.18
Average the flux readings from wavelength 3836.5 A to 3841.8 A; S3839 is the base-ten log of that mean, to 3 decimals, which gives 0.670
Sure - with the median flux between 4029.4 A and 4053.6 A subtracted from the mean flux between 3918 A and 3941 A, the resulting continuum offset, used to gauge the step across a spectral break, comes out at 0.7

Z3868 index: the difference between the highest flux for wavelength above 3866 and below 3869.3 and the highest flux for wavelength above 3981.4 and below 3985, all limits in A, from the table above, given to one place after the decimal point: 0.9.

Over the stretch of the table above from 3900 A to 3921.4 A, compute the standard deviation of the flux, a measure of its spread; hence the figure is 0.31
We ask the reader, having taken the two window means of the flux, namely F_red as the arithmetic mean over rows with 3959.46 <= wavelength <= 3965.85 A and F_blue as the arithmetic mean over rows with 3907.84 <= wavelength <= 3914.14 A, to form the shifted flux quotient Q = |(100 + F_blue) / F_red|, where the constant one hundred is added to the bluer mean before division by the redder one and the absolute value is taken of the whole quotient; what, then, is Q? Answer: 24.6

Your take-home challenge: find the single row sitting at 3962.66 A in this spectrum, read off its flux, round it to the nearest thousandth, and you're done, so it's 4.385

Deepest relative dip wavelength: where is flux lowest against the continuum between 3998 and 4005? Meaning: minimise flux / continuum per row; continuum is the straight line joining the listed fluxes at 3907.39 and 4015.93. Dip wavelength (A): 4003.01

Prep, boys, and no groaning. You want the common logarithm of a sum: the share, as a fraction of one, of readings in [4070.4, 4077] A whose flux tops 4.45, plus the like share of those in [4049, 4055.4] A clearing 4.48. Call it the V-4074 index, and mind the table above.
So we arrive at -0.5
